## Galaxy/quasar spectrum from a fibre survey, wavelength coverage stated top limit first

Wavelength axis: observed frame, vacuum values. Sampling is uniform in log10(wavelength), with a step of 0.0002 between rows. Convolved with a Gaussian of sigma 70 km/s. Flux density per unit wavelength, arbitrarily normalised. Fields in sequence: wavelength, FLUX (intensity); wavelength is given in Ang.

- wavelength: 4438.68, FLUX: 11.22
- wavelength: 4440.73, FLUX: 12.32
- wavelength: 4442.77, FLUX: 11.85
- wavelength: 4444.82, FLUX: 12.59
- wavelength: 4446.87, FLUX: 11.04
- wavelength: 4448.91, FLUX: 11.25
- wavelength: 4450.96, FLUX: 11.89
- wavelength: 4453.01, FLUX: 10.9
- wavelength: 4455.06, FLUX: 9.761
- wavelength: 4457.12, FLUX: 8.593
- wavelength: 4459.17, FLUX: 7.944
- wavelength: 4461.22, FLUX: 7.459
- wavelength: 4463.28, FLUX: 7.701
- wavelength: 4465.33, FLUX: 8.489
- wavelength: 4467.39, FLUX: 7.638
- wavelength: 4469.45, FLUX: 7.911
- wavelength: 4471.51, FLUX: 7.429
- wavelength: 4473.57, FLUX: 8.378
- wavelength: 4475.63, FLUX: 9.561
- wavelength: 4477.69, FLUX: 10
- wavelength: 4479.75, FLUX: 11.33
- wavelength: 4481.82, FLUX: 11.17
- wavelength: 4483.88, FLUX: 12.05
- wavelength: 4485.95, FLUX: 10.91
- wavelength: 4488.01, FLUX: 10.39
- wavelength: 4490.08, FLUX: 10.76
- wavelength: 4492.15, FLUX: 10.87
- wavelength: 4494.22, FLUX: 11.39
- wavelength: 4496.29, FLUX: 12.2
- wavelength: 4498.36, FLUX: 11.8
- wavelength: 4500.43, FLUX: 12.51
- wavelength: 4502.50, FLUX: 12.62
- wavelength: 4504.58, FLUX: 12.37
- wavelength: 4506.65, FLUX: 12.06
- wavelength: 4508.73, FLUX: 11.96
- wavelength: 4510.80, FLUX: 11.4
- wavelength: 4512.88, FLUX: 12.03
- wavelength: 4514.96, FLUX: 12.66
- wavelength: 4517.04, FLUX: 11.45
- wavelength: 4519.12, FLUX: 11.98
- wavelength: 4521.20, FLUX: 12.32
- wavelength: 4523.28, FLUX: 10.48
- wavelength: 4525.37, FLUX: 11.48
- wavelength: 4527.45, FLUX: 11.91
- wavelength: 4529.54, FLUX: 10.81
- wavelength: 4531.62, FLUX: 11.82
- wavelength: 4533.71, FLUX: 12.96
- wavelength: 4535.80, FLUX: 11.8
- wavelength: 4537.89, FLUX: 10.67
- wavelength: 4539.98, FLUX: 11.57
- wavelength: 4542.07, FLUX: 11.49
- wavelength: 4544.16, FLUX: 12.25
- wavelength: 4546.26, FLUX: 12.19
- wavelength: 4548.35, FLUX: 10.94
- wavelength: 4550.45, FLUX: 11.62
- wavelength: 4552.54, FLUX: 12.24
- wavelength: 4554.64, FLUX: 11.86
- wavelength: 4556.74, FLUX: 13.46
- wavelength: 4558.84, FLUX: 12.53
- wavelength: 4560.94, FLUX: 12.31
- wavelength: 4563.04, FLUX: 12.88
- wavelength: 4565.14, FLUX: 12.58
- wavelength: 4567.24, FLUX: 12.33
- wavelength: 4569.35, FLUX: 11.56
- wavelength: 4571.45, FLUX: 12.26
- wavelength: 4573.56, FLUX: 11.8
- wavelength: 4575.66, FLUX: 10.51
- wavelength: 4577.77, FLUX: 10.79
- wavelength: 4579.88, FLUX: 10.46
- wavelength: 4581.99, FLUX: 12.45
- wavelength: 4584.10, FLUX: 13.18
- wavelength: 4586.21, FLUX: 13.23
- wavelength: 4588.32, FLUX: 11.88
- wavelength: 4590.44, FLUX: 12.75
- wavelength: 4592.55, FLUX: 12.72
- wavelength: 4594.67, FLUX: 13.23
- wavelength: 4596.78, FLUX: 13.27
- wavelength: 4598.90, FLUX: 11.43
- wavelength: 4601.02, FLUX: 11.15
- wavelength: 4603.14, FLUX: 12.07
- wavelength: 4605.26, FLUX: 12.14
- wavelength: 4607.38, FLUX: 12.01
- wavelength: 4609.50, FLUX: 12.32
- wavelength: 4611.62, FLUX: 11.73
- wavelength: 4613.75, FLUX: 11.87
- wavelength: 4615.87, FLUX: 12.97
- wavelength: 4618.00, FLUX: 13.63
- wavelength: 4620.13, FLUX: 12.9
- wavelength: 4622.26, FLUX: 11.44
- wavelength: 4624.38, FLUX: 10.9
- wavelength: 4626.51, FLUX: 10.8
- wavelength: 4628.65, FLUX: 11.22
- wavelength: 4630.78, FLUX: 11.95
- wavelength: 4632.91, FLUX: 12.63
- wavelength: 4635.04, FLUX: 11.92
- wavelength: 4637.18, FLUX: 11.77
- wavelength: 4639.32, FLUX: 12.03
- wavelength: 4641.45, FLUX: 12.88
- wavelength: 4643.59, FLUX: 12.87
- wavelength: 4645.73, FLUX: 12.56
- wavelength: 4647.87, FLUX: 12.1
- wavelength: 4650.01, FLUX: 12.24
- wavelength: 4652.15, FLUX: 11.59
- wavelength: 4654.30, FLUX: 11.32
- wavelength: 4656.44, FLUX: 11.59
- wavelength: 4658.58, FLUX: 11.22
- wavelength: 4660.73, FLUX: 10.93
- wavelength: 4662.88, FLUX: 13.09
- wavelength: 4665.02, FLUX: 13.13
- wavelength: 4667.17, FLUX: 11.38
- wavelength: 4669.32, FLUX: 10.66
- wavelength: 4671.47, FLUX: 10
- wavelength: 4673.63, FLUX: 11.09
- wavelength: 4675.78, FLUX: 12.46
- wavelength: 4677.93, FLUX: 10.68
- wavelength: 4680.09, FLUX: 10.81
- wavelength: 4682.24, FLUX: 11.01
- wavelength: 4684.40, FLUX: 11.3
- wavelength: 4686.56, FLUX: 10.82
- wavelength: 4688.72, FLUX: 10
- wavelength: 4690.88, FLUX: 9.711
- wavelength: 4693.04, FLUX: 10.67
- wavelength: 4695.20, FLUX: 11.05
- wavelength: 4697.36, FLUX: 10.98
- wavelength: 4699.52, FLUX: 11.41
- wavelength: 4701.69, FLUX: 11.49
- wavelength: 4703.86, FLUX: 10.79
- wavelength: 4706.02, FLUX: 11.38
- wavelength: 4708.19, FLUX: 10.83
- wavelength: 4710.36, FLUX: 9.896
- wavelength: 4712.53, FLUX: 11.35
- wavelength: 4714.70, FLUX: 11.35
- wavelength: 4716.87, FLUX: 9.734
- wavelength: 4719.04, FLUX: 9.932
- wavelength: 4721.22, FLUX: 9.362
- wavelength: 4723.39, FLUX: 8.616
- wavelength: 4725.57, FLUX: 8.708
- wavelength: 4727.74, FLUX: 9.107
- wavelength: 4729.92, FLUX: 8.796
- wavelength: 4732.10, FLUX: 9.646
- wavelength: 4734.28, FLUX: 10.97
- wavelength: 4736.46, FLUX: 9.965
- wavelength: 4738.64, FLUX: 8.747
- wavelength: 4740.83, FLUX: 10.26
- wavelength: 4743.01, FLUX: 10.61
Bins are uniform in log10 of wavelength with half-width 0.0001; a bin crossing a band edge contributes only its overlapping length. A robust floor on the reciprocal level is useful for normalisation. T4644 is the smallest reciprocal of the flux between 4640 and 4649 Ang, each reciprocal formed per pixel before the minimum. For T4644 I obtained 0.078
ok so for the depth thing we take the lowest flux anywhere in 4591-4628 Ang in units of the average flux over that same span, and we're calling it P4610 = 0.889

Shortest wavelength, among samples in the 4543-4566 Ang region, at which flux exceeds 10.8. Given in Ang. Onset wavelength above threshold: 4544.16 Ang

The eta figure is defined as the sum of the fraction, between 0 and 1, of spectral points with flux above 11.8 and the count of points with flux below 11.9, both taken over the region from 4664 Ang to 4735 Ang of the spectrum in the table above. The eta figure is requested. 31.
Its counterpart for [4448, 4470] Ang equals 11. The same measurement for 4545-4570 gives 5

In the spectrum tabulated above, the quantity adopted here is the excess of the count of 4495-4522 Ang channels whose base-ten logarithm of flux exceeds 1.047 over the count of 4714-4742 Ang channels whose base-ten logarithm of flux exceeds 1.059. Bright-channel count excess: 13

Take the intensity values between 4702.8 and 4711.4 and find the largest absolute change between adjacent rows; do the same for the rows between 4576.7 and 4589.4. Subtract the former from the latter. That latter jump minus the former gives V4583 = 1.1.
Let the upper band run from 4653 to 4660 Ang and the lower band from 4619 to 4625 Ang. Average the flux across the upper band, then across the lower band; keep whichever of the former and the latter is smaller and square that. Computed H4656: 129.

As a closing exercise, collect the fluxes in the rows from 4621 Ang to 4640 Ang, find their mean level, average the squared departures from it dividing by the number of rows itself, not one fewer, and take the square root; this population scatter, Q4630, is 0.56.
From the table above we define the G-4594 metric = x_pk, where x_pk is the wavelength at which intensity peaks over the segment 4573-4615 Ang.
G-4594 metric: 4596.78 Ang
